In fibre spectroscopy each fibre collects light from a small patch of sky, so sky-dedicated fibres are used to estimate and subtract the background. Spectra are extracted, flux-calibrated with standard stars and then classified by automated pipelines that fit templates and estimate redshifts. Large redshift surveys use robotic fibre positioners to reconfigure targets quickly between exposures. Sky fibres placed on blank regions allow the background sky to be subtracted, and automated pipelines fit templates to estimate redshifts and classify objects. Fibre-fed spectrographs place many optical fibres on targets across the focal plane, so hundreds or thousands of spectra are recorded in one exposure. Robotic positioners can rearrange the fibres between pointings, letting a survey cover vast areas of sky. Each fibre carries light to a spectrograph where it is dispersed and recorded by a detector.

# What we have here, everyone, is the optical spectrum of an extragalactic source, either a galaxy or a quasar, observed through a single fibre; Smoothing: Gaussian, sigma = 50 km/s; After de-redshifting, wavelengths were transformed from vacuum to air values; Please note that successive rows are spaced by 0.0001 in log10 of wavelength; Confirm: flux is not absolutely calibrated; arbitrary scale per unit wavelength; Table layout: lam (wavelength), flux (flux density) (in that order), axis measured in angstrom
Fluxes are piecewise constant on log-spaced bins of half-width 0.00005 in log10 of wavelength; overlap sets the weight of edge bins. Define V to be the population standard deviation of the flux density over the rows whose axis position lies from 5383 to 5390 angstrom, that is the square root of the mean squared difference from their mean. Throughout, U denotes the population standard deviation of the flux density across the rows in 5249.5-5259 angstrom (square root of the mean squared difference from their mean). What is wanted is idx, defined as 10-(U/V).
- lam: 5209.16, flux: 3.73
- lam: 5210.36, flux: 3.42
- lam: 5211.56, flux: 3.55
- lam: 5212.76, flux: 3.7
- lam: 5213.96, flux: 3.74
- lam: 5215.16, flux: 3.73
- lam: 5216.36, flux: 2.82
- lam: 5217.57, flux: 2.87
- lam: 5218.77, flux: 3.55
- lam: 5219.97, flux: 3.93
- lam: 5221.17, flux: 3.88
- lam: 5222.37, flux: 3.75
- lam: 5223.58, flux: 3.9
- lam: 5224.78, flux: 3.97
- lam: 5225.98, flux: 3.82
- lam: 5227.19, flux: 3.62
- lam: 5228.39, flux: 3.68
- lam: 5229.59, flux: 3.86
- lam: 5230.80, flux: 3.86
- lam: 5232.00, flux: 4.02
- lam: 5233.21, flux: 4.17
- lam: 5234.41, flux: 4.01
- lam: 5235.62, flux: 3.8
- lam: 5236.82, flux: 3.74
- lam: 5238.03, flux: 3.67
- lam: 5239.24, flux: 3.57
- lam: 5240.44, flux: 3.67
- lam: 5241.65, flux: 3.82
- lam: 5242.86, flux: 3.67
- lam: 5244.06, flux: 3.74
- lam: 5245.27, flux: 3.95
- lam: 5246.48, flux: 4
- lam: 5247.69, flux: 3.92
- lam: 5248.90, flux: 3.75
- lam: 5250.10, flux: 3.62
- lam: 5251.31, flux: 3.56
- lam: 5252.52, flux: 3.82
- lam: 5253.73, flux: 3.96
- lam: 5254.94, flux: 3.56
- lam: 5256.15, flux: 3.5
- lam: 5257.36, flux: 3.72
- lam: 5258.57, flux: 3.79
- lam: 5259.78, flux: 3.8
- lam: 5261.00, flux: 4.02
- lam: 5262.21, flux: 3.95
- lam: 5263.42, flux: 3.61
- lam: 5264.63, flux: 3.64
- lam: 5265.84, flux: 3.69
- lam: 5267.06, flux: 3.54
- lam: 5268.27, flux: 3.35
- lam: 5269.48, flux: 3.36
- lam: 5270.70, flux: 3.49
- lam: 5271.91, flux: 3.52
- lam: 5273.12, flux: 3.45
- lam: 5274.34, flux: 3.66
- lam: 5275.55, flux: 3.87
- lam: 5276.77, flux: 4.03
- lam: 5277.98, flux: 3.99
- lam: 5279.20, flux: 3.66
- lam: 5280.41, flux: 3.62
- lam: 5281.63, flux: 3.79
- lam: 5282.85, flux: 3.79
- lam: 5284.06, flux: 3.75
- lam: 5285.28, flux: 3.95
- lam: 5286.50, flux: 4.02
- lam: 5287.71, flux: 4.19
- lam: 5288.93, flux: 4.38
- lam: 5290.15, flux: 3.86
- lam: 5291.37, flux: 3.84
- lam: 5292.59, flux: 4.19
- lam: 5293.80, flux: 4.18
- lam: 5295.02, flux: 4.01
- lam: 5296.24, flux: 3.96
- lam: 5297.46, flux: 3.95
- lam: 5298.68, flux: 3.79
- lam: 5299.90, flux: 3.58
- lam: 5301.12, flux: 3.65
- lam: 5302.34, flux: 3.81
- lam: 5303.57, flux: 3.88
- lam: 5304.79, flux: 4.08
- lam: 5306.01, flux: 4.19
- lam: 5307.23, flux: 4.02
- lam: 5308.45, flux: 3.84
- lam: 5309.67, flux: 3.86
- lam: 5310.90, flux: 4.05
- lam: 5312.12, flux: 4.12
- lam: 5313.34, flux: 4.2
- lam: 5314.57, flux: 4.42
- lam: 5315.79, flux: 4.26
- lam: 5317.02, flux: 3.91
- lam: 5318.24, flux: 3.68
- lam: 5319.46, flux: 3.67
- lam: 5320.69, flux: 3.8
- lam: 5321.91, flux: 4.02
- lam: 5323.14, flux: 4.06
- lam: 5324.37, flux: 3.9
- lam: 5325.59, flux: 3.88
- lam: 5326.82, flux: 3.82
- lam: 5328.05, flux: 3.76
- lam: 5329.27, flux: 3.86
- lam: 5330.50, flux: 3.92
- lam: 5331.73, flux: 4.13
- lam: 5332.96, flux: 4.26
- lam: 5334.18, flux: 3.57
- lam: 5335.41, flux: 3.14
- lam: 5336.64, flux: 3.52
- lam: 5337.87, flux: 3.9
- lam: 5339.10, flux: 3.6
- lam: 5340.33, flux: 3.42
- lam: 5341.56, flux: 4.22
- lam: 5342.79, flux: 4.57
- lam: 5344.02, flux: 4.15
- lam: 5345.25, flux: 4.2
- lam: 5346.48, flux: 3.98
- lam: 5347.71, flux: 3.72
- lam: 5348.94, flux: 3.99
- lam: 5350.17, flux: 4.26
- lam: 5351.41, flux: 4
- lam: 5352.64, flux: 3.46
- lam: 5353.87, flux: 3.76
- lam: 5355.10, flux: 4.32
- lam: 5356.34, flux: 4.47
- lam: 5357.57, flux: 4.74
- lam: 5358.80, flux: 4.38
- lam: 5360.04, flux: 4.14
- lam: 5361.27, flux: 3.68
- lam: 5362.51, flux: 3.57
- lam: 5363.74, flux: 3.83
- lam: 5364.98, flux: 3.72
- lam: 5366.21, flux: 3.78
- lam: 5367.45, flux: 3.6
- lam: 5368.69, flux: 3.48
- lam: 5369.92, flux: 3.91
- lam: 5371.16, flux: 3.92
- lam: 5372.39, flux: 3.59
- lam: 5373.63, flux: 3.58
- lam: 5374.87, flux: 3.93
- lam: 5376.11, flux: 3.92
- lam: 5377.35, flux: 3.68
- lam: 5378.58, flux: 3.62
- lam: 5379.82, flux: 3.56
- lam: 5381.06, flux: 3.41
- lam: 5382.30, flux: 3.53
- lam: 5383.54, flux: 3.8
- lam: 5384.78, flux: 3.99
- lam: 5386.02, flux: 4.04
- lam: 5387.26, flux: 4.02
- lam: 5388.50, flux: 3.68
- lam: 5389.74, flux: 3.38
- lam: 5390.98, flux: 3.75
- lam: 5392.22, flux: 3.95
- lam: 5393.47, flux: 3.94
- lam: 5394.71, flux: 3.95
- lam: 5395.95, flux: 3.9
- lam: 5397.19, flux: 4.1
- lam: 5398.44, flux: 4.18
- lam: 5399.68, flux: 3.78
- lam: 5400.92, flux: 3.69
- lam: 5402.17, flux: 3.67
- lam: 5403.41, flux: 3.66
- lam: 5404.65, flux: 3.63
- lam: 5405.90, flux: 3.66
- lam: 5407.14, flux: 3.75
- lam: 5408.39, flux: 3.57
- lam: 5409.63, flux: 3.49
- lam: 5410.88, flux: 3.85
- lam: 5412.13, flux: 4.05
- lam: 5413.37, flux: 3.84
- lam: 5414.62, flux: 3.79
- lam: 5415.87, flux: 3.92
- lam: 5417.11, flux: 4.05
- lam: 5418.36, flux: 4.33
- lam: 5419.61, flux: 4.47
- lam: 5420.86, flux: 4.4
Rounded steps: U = 0.148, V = 0.23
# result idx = 9.4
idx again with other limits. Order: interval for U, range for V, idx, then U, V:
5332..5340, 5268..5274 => 4.9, 0.346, 0.07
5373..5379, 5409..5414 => 9.3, 0.150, 0.20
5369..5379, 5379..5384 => 8.9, 0.154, 0.14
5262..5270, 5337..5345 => 9.5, 0.191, 0.39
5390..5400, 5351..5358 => 9.7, 0.135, 0.43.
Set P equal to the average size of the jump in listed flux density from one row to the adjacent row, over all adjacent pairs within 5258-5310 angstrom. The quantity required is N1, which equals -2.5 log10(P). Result 2.19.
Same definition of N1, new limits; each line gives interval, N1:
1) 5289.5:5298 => 2.48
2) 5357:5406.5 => 1.97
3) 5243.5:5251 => 2.23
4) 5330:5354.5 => 1.17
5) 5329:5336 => 1.29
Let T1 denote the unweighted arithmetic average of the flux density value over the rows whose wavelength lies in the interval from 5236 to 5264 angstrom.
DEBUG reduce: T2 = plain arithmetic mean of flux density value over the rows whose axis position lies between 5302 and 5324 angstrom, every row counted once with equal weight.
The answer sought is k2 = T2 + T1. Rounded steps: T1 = 3.76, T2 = 3.99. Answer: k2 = 7.75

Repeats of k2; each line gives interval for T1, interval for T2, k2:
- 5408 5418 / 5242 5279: 7.54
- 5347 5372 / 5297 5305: 7.76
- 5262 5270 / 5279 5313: 7.52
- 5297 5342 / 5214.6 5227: 7.51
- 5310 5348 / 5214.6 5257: 7.66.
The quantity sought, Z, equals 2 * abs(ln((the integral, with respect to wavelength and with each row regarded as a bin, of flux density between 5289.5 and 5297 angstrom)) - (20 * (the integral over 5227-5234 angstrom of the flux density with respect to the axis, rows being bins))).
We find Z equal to 1083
